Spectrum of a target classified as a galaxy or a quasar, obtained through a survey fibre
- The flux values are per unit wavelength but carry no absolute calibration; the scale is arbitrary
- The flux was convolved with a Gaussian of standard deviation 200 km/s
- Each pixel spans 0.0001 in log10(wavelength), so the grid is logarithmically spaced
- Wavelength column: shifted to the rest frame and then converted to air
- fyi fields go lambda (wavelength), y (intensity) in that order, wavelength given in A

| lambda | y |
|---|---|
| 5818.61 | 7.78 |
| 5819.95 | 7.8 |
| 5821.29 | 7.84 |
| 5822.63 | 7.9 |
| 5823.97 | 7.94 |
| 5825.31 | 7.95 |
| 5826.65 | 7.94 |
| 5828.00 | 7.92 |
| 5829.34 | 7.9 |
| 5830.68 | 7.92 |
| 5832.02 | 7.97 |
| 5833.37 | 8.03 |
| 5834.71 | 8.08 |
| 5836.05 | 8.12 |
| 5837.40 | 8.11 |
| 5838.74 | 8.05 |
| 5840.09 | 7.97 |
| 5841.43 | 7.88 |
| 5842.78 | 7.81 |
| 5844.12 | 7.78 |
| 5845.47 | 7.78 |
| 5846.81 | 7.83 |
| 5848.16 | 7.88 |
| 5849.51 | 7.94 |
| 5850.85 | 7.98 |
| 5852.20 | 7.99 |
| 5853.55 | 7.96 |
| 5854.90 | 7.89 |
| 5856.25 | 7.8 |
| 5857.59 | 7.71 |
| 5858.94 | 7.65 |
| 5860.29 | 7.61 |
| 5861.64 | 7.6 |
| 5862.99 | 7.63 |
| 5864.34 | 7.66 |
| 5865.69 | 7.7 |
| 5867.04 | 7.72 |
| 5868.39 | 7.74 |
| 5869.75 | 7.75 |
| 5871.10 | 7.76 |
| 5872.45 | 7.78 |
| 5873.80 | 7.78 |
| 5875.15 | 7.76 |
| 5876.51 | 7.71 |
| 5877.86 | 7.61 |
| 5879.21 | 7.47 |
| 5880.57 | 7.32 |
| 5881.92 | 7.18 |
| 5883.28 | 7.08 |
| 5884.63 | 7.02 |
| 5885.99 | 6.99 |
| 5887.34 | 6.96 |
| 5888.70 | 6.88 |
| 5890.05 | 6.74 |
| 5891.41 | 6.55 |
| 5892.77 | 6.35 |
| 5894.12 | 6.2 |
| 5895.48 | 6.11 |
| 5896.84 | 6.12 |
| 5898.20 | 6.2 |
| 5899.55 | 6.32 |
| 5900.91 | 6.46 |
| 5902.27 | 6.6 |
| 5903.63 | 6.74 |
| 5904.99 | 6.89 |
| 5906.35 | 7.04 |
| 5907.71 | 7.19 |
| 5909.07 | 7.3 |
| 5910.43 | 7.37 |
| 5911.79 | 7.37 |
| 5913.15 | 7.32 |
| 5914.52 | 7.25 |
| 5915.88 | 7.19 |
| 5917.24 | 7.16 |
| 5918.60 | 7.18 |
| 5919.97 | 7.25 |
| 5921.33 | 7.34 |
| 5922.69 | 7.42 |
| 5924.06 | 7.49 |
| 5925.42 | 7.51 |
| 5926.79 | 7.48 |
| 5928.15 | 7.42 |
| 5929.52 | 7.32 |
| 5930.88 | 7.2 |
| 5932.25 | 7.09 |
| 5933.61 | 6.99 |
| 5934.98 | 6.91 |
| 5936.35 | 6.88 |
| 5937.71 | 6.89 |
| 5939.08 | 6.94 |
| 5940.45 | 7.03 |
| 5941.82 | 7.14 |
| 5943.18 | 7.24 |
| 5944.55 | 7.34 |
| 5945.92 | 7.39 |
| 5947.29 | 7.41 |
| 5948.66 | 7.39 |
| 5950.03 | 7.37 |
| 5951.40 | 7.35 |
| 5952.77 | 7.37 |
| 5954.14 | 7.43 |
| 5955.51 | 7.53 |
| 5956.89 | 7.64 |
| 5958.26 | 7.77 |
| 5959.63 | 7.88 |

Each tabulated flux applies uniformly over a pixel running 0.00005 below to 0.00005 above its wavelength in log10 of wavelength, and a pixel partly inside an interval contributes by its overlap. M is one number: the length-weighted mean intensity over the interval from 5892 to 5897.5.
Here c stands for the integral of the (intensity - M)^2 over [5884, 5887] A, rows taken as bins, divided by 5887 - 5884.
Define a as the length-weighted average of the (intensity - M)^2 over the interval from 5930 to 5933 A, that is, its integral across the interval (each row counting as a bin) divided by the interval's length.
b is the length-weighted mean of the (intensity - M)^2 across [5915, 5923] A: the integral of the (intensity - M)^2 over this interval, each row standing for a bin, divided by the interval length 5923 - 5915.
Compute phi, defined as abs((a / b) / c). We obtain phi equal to 1.29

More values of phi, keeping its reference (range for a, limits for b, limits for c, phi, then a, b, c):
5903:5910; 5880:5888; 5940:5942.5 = 1.18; 0.76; 0.81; 0.80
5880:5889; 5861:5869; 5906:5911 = 0.32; 0.77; 2.18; 1.08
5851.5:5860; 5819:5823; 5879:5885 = 0.96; 2.65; 2.69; 1.03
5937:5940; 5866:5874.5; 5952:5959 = 0.12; 0.53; 2.41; 1.84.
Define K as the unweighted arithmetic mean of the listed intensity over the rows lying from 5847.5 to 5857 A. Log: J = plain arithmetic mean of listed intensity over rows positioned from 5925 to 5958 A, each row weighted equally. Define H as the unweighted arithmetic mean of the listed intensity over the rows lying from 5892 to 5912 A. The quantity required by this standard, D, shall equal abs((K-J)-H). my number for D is 6.0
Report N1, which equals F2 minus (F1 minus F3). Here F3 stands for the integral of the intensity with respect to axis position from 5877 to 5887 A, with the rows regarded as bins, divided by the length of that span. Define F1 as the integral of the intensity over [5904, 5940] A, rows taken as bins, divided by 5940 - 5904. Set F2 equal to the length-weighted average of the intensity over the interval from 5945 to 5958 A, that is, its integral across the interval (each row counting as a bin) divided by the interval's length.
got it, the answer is 7.5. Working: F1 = 7.20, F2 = 7.4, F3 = 7.24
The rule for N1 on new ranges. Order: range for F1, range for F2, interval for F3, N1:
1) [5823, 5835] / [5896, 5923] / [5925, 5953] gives 6.2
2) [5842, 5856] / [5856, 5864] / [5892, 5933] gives 6.8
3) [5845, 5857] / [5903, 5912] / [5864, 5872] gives 6.9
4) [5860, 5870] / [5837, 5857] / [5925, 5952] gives 7.4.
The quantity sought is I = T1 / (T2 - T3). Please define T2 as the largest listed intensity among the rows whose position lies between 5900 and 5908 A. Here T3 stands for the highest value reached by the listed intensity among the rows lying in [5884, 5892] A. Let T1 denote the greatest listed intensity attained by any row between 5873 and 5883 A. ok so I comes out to 46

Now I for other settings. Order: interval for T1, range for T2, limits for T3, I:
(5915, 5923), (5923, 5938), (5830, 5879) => -12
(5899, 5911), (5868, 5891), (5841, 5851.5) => -37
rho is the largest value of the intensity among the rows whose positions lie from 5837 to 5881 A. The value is 8.11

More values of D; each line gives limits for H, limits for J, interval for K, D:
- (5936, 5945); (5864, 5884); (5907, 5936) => 7.4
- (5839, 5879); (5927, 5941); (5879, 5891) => 7.8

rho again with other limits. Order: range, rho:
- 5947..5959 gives 7.77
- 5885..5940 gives 7.51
